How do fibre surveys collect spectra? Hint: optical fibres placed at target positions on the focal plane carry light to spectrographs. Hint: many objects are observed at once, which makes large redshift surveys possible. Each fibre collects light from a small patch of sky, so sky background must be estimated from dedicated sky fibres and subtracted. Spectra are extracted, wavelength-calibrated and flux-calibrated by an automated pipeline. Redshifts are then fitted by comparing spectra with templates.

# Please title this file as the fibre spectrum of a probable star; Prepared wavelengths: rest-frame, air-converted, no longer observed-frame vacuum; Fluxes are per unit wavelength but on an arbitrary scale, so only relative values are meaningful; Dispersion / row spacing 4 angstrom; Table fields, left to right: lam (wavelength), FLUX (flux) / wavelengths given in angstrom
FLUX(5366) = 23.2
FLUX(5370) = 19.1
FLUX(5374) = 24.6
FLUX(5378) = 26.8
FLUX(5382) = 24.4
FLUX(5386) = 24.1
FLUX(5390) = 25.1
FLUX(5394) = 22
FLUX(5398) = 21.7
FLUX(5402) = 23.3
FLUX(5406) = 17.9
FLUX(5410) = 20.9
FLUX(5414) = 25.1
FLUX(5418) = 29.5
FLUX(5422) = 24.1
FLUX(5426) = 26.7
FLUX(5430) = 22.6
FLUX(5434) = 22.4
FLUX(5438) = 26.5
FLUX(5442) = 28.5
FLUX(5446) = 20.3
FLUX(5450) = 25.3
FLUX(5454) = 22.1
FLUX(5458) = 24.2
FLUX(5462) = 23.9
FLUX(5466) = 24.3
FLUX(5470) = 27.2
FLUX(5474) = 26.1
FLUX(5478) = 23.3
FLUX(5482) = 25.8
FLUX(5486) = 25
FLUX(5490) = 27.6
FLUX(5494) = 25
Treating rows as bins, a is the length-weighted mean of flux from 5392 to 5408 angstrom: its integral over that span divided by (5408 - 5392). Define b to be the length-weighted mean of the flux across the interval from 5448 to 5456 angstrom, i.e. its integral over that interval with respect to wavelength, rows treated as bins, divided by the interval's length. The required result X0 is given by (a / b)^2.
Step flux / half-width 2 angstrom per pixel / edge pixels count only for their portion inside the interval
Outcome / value 0.80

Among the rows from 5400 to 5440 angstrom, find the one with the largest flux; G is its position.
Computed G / 5418 angstrom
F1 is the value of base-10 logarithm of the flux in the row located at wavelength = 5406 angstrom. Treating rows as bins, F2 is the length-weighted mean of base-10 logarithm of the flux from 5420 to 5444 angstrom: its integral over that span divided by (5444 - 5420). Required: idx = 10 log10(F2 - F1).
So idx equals -8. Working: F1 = 1.25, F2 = 1.40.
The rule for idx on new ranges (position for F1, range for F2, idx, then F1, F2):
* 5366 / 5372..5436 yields -21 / 1.37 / 1.37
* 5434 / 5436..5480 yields -14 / 1.35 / 1.39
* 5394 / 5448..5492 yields -13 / 1.34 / 1.40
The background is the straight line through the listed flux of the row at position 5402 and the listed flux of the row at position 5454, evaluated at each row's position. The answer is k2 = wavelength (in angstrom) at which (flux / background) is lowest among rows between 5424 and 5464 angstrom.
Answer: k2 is 5446 angstrom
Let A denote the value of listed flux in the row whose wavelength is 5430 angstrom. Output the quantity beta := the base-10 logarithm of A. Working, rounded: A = 22.6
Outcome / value 1.35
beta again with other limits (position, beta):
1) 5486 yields 1.40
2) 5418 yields 1.47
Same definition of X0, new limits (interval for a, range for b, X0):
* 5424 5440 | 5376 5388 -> 0.96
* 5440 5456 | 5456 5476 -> 0.92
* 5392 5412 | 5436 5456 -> 0.74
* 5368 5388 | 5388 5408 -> 1.17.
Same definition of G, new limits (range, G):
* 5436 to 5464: 5442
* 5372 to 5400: 5378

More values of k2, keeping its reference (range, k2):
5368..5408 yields 5406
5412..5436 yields 5434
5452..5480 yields 5454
